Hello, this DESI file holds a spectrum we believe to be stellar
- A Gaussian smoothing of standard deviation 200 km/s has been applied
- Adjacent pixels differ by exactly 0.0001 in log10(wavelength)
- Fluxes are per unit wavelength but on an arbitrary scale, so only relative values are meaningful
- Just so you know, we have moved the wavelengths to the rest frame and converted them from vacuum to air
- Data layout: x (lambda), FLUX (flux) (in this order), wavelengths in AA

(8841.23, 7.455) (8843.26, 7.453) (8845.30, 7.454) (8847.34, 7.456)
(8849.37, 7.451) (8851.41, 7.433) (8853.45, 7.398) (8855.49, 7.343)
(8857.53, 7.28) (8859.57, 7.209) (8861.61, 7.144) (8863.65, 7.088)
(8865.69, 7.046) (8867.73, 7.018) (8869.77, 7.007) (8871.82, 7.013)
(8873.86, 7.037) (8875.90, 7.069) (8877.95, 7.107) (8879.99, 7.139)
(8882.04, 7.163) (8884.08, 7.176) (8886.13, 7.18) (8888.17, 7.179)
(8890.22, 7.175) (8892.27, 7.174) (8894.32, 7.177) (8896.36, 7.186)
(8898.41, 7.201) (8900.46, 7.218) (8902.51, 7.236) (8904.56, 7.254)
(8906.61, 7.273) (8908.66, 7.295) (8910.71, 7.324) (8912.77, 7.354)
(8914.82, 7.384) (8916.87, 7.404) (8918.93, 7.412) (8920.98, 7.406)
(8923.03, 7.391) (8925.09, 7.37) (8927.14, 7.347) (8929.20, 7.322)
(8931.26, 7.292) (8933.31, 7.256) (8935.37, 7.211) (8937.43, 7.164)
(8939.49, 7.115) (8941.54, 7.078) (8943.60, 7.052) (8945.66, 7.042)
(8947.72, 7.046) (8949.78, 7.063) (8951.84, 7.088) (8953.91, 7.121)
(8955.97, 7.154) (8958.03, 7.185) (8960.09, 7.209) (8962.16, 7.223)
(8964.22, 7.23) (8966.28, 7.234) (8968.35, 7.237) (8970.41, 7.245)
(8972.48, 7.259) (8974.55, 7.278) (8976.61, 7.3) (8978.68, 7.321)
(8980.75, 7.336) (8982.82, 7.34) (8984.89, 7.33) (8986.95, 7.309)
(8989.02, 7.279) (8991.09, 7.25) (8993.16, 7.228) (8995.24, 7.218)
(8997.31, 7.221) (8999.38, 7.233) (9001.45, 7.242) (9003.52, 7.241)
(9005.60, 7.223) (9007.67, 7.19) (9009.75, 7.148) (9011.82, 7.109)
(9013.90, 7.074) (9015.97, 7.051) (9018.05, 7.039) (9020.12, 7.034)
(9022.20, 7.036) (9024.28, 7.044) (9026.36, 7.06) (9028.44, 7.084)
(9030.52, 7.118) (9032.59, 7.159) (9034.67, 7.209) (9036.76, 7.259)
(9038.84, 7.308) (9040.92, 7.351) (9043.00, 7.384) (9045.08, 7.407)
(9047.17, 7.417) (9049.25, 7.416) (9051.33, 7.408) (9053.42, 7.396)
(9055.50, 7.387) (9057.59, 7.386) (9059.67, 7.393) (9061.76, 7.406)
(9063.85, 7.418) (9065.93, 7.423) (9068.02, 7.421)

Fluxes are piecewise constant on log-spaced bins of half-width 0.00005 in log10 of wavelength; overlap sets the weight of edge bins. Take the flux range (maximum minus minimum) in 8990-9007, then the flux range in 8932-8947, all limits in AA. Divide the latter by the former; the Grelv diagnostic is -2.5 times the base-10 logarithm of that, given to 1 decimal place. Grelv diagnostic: -2.1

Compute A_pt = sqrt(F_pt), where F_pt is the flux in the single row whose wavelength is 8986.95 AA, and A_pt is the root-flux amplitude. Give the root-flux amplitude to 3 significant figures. 2.70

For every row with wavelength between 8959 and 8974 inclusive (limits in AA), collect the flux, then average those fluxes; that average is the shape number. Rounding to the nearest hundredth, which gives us 7.23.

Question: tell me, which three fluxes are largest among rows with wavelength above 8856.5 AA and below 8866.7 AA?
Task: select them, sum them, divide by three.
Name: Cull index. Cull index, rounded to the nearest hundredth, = 7.21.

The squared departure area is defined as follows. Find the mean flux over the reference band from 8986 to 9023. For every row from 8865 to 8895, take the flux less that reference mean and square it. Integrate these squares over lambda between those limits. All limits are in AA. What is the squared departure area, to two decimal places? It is 0.26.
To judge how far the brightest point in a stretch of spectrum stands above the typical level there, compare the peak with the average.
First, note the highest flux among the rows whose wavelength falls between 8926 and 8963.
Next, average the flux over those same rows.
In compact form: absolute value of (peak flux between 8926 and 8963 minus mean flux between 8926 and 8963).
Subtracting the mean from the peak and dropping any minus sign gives 0.18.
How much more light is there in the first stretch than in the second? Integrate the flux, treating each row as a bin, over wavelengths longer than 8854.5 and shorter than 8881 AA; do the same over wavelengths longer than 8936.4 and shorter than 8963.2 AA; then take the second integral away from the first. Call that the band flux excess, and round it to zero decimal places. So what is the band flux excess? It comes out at -2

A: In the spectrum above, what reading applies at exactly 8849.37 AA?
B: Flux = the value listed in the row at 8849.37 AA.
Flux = 7.451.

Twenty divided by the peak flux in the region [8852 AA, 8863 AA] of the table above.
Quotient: 2.70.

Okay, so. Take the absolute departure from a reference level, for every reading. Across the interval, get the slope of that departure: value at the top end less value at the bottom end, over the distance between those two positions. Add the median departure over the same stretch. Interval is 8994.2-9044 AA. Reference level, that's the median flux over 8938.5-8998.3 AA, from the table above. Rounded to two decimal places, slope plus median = 0.10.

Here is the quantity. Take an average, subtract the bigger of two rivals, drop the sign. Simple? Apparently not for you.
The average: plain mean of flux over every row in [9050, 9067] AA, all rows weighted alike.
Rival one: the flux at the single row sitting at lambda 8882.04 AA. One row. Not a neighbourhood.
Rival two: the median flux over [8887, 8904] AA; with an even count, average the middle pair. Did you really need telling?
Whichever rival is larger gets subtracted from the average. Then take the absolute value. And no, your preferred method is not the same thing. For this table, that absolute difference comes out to 0.22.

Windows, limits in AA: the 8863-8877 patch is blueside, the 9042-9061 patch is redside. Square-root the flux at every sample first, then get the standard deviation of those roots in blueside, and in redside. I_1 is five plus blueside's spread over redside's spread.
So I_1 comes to 7.4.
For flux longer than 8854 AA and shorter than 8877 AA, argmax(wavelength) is 8855.49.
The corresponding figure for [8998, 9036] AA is 9001.45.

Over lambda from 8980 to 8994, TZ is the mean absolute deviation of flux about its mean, 0.037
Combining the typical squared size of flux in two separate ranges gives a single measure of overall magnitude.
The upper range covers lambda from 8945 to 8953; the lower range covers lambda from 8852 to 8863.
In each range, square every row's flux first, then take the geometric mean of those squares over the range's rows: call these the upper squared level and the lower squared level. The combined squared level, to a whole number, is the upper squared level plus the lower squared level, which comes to 103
